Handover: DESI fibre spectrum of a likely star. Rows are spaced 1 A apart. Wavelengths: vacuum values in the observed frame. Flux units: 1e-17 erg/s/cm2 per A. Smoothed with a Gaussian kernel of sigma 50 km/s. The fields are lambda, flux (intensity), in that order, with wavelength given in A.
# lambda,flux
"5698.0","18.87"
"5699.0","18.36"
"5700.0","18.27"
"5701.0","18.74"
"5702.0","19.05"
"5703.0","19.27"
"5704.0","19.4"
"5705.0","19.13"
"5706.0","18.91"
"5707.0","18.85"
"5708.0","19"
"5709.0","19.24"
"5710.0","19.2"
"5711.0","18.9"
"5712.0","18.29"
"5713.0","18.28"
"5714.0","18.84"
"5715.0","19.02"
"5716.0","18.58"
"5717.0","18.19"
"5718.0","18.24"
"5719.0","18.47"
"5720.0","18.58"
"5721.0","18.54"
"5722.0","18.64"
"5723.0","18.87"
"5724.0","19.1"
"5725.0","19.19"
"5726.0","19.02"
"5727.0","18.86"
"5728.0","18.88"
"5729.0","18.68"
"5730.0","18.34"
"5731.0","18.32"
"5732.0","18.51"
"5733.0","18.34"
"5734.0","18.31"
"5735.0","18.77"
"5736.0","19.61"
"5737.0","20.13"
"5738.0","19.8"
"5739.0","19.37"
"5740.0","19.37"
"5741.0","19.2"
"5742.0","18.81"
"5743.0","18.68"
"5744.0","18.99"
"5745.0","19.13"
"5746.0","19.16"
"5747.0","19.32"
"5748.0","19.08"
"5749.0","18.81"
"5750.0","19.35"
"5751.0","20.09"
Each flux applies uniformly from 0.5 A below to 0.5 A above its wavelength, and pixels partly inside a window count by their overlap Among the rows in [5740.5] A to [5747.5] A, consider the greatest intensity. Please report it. 19.32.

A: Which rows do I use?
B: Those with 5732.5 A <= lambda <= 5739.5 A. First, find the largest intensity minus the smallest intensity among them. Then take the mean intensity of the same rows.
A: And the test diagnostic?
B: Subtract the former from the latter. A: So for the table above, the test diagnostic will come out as 17.4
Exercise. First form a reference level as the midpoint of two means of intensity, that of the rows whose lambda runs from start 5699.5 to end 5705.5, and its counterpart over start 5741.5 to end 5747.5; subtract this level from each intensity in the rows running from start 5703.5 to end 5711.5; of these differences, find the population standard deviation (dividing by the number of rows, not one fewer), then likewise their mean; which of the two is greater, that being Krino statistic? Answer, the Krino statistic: 0.18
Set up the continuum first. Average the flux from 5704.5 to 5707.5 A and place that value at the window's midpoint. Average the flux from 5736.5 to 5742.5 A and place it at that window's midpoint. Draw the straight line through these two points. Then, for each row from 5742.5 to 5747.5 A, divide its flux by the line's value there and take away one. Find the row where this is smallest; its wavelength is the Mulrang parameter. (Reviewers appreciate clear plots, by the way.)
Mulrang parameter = 5743.0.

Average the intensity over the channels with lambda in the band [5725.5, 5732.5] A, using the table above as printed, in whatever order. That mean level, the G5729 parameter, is 18.7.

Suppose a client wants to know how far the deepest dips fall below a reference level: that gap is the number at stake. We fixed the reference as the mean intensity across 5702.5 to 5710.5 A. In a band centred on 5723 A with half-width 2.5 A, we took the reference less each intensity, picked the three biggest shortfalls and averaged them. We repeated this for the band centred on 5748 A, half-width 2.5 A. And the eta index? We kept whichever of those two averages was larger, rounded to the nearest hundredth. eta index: 0.44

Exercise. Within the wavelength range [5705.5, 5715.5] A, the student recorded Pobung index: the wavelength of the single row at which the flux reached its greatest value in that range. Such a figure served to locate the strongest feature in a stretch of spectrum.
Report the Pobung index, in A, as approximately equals 5709.0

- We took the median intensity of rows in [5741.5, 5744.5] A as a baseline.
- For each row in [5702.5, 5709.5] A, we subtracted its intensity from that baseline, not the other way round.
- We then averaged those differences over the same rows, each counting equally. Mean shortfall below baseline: -0.30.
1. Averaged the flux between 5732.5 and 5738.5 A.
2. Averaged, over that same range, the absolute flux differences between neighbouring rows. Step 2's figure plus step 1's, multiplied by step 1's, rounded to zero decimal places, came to 375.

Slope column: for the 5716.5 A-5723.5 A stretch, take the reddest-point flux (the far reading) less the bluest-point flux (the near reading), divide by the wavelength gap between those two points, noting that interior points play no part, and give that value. 0.11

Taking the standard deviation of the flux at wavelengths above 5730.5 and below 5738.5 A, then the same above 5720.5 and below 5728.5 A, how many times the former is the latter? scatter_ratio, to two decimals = 0.29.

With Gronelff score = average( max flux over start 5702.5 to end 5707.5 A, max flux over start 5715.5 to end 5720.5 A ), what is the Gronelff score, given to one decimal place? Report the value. 19.0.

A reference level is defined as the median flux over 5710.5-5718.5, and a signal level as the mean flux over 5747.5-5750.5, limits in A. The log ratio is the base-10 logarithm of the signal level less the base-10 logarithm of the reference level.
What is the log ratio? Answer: 0.015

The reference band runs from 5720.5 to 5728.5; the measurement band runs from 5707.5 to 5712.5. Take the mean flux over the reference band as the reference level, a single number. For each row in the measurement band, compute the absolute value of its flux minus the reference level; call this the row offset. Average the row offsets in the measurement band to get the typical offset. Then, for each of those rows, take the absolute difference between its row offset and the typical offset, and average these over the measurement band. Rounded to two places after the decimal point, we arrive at 0.17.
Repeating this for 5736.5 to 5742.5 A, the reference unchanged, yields 0.33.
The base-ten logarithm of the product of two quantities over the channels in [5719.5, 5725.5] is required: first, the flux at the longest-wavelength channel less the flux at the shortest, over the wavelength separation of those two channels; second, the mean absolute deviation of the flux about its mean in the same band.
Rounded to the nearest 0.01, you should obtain -1.55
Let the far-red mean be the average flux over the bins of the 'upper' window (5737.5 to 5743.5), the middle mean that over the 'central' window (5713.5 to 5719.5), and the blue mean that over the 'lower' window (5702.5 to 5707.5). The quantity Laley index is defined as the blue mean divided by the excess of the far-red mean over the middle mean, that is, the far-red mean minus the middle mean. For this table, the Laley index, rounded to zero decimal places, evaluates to 29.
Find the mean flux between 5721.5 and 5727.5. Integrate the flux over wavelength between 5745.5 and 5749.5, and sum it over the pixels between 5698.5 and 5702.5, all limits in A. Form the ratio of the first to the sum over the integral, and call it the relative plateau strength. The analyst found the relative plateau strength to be 19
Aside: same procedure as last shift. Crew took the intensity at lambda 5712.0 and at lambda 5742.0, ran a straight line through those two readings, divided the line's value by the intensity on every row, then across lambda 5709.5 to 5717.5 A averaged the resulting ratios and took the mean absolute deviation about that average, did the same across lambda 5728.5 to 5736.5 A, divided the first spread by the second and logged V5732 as 1.2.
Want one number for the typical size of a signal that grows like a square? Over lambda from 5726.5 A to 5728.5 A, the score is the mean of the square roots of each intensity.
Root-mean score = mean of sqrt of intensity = 4.34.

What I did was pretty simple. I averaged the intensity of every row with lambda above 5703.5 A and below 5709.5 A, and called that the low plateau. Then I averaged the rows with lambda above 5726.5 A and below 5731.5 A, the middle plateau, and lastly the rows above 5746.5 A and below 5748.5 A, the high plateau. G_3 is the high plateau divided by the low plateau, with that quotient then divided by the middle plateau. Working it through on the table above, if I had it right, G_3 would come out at 0.0540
